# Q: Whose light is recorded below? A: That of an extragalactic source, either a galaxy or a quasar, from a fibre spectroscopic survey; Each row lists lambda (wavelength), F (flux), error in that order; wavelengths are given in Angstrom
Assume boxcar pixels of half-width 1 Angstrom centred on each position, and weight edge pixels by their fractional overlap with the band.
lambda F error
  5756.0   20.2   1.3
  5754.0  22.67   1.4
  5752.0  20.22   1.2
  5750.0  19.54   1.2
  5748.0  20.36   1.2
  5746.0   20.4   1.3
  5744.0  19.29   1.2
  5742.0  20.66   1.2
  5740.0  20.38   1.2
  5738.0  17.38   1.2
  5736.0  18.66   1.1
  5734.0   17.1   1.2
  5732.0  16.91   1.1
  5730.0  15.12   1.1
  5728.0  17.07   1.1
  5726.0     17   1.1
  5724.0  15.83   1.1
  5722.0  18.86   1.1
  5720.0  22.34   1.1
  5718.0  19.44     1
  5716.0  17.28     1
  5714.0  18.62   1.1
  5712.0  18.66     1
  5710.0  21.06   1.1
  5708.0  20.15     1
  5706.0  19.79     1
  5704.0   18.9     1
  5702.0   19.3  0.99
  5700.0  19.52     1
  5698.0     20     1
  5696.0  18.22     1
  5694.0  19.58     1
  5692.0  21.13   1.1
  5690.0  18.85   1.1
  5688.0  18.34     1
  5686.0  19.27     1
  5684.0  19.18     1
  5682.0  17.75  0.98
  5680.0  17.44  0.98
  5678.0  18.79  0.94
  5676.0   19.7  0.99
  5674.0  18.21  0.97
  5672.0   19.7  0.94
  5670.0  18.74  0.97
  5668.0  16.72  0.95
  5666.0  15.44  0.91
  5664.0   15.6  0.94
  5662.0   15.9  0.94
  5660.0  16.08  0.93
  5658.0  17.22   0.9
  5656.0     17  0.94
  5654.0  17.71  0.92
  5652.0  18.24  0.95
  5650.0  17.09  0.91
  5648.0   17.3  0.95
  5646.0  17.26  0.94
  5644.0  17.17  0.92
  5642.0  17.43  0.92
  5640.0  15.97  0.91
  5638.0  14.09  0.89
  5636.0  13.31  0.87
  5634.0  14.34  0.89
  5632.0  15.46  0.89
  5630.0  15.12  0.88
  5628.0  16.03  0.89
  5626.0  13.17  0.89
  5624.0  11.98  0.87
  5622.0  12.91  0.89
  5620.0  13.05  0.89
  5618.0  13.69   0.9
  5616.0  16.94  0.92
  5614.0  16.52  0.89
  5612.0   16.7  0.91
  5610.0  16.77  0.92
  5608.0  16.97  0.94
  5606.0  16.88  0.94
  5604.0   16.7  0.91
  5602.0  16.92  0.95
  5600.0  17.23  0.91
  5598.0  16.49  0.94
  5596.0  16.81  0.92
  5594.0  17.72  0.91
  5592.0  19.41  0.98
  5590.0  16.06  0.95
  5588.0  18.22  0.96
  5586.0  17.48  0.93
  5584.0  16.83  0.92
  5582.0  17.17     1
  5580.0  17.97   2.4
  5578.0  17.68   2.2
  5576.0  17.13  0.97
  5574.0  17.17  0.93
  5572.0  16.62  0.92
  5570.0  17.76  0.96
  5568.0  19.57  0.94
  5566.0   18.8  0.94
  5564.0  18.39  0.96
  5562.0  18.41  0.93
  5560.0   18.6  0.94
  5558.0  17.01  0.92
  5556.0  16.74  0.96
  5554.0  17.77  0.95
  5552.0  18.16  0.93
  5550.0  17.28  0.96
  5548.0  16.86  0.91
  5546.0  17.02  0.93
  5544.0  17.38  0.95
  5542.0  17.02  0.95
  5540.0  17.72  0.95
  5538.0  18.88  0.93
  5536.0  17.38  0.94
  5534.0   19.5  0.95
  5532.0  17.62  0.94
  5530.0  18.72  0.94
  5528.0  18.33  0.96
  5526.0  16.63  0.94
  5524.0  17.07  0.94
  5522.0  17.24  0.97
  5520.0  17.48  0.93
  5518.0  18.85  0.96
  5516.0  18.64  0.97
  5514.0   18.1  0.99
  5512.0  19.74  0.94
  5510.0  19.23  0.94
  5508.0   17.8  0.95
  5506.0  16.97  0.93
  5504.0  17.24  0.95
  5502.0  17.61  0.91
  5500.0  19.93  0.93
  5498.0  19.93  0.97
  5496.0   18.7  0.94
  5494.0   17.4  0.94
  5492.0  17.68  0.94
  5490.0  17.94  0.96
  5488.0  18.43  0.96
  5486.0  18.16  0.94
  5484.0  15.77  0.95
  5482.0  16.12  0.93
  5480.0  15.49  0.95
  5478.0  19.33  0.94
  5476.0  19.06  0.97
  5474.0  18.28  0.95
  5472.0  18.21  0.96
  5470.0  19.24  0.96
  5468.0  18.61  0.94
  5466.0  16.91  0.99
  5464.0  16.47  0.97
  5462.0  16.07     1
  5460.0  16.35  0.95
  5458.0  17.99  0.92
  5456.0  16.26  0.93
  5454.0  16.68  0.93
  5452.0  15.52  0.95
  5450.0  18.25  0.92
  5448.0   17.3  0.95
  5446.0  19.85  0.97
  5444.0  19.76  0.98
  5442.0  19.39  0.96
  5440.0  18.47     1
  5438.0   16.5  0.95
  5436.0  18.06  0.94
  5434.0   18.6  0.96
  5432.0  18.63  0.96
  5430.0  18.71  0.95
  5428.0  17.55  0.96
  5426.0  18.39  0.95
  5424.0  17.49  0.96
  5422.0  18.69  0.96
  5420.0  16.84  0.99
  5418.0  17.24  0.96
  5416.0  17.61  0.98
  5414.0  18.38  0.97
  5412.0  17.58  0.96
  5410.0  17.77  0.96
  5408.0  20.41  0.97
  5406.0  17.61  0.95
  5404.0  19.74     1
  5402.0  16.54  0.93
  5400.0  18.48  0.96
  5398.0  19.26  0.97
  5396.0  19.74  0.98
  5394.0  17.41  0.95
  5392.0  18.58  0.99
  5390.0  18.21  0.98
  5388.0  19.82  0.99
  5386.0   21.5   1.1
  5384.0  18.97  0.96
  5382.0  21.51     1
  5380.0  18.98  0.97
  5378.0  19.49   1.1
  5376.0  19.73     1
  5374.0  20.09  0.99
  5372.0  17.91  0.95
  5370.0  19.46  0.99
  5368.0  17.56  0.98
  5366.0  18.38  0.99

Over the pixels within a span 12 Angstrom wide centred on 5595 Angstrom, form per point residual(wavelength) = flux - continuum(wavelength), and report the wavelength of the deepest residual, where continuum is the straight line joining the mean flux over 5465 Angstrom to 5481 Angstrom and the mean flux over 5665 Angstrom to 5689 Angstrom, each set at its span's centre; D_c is 5590.0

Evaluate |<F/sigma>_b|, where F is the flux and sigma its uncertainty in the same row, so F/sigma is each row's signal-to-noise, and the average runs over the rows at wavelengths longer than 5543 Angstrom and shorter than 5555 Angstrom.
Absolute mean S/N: 18.6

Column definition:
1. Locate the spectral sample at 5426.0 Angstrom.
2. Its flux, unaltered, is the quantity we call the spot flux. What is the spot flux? 18.39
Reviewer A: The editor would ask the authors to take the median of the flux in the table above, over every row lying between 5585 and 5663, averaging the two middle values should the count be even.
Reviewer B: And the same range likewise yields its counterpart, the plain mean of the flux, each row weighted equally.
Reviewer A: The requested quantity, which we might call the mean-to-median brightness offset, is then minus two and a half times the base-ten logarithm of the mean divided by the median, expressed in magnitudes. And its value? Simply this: 0.04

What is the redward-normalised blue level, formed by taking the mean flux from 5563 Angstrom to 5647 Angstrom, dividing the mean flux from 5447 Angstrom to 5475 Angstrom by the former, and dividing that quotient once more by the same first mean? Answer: 0.0641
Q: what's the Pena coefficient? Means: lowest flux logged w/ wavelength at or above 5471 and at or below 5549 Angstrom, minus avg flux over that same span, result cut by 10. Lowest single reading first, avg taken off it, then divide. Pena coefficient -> -0.24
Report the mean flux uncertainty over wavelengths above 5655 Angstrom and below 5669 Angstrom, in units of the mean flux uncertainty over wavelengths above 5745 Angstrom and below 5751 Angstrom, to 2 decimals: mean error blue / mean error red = 0.75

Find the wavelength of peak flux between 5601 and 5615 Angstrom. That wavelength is 5608.0 Angstrom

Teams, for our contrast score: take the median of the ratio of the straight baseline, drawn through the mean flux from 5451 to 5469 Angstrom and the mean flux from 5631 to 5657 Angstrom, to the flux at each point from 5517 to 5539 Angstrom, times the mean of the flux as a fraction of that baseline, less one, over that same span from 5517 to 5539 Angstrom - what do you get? 0.078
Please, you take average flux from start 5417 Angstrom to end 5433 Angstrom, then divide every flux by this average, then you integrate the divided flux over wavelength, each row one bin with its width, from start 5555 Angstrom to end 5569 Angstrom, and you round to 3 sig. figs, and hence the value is 14.2 Angstrom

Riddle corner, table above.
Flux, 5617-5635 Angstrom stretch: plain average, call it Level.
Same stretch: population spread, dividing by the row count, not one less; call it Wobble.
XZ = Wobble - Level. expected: -12.7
